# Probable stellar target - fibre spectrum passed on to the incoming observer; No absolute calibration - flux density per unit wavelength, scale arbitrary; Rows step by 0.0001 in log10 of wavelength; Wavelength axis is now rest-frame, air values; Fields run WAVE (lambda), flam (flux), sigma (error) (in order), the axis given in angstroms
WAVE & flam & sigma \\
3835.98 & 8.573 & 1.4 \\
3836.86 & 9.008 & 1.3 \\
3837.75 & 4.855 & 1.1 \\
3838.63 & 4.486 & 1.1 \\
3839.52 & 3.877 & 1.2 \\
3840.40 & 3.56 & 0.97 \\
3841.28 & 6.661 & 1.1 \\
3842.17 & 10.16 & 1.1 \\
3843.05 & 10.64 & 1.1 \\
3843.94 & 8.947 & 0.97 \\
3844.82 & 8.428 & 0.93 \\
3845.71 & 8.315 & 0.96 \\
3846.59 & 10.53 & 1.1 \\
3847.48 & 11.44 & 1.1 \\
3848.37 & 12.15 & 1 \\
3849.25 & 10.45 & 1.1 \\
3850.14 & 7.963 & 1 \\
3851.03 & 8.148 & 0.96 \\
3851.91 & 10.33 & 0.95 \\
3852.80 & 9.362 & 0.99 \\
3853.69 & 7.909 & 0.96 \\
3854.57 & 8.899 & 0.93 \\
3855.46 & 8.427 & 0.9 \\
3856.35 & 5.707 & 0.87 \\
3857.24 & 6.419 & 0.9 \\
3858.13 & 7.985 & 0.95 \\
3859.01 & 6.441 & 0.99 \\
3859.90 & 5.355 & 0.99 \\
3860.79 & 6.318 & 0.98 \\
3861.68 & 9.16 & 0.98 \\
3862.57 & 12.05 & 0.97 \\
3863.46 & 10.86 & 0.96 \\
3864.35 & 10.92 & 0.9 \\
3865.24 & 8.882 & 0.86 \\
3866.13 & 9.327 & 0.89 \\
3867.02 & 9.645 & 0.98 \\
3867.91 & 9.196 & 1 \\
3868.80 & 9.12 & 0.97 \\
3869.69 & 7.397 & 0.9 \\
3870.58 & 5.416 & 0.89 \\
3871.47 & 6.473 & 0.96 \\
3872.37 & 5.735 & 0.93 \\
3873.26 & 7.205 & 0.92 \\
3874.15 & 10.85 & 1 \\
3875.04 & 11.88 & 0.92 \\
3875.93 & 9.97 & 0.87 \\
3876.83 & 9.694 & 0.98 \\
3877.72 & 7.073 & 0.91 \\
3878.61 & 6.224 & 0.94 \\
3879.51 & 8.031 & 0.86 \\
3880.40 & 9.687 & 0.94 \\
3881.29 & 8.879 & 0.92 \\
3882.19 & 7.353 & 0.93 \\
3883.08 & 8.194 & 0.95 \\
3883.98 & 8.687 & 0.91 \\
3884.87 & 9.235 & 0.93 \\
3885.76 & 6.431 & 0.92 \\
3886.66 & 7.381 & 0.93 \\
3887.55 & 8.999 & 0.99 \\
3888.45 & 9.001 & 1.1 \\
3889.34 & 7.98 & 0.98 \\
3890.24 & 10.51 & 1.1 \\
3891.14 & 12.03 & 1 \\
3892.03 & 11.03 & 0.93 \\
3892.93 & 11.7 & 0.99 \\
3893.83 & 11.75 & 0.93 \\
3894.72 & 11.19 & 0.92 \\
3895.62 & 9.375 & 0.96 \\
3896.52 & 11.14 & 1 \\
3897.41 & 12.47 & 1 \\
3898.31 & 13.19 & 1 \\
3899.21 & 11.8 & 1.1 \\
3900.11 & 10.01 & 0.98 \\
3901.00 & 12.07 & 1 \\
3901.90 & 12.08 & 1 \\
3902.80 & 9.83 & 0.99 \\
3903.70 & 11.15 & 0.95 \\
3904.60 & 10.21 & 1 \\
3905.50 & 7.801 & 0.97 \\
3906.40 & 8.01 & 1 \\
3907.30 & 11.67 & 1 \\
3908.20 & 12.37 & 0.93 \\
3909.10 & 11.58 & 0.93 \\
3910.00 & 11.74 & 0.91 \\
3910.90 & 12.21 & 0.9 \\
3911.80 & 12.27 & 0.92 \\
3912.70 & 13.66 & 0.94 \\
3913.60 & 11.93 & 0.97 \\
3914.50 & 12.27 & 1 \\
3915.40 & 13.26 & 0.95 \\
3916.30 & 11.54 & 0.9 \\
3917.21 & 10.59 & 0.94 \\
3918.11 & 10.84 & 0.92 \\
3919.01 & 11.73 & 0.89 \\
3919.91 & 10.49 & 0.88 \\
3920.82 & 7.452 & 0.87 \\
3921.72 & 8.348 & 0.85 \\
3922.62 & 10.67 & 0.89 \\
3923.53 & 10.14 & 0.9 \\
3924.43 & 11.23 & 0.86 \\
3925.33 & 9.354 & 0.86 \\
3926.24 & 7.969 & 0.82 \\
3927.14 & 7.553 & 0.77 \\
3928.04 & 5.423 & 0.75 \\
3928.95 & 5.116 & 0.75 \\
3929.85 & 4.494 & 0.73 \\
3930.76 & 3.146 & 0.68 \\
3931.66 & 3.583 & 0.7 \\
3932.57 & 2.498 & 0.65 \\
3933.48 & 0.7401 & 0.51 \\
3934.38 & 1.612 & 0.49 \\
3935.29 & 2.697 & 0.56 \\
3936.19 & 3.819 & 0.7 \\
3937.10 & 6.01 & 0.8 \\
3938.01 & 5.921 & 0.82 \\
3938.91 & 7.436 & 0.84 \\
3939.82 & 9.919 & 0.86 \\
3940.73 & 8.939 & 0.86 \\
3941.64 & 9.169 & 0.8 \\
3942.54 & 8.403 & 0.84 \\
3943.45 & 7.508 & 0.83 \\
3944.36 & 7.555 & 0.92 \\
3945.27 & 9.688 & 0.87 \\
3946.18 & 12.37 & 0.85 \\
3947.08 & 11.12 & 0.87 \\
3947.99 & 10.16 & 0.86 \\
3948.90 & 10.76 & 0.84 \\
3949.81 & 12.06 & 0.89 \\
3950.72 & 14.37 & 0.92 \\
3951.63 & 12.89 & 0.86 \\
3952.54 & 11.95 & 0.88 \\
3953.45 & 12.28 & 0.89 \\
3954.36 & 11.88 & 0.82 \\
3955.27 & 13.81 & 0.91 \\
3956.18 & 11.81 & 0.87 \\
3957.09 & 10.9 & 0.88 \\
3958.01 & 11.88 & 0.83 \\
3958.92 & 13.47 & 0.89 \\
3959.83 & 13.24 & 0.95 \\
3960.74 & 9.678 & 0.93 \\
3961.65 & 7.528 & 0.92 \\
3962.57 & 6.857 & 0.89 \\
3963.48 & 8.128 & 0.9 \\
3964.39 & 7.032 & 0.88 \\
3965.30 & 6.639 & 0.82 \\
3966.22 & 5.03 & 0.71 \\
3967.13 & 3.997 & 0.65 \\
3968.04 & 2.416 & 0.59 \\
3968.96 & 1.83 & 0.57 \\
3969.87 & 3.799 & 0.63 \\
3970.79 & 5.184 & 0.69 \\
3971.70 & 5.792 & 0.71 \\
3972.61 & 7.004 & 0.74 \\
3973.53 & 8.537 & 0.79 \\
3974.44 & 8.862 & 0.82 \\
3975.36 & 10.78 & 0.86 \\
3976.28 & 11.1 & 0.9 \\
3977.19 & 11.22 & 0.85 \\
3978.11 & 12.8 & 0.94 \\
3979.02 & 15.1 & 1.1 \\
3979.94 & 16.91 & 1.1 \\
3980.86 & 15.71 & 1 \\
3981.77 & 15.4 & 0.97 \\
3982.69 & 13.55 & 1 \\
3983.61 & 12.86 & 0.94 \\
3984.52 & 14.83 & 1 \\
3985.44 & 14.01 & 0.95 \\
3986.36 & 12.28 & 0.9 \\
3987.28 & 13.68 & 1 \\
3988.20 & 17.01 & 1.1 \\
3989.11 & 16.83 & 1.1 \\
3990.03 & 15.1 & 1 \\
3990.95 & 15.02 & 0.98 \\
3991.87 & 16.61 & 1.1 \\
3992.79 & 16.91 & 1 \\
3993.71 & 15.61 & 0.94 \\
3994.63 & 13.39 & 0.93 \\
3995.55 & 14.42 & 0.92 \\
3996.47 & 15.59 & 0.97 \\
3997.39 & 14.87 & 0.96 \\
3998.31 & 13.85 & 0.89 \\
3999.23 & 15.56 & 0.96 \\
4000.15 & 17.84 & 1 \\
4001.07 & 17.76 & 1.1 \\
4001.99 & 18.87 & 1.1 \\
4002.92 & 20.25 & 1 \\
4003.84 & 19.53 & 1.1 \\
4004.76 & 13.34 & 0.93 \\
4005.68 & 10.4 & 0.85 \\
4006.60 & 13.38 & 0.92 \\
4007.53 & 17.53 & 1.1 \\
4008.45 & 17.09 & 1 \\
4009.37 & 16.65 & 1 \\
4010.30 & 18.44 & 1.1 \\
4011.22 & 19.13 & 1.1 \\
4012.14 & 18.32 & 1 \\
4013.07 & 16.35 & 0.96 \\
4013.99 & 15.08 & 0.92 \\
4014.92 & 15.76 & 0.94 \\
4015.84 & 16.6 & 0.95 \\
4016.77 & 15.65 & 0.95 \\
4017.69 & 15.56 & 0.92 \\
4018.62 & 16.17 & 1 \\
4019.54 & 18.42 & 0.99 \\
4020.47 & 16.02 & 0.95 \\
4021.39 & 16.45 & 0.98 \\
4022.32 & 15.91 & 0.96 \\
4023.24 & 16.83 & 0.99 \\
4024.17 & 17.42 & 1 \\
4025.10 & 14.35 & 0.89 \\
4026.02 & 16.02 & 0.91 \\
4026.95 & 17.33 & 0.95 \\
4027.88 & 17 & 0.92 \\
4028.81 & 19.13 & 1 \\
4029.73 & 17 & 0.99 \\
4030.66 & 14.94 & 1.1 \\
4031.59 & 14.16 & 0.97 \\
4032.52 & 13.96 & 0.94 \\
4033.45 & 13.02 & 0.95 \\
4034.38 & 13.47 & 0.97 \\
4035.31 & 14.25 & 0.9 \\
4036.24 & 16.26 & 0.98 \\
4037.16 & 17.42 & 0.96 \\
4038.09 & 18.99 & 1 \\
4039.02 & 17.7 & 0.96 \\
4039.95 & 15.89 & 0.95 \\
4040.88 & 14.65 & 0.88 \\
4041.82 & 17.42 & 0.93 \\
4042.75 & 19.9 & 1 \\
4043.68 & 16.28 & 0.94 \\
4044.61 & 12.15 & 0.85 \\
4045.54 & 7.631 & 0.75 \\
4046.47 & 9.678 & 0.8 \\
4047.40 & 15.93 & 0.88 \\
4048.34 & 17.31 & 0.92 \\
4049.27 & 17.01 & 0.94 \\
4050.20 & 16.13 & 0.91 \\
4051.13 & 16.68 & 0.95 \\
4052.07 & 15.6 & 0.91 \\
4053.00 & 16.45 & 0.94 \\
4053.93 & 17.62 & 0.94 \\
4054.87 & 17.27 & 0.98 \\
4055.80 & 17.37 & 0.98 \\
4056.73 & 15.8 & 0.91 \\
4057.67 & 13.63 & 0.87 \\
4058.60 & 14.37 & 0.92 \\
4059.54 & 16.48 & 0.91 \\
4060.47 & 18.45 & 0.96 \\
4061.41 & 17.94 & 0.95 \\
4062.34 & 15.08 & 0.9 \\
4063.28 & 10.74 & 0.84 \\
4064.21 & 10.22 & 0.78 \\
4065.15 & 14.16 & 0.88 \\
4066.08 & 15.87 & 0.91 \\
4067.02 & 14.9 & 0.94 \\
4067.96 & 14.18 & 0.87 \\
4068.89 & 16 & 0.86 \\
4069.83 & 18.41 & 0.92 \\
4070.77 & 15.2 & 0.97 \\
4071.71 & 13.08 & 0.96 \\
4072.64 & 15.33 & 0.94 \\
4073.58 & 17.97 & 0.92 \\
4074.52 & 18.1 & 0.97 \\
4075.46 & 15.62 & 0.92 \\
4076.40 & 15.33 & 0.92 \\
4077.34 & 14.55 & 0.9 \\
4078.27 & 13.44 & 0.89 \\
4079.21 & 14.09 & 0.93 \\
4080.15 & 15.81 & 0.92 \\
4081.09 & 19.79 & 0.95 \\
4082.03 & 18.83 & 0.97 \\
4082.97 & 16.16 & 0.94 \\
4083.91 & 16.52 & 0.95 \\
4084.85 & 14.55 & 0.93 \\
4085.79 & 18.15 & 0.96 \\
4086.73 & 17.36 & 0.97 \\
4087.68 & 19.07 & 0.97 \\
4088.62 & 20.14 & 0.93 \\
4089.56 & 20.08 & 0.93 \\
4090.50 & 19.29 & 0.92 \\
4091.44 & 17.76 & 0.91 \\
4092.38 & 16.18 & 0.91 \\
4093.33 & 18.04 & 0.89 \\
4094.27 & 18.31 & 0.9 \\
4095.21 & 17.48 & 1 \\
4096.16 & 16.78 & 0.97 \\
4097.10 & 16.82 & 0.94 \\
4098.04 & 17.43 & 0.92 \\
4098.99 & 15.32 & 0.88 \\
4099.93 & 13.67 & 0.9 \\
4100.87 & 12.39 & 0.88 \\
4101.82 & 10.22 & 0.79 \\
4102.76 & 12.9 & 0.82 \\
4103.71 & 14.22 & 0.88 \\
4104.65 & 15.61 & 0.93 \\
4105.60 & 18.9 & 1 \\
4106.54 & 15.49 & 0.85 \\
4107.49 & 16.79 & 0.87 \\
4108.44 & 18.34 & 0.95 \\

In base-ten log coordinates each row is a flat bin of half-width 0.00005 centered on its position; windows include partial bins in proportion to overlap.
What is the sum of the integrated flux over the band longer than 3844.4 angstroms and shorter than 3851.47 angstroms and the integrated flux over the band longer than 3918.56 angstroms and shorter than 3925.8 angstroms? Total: 140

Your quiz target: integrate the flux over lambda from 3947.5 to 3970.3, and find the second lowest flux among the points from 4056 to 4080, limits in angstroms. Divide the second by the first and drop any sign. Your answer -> 0.050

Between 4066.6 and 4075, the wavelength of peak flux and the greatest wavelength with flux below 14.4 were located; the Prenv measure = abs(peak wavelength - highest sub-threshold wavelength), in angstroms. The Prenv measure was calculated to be 1.9 angstroms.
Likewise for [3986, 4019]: 3.7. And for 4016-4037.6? 6.5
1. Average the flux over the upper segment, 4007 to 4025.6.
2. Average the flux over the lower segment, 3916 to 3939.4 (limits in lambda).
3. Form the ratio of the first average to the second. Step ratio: 2.4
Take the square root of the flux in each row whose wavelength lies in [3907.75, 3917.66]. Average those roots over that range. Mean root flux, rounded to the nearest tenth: 3.5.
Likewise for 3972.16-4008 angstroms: 3.8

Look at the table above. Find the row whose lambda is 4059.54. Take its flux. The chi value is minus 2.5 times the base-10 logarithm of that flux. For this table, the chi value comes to -3.0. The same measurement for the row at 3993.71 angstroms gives -3.0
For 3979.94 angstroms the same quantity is -3.1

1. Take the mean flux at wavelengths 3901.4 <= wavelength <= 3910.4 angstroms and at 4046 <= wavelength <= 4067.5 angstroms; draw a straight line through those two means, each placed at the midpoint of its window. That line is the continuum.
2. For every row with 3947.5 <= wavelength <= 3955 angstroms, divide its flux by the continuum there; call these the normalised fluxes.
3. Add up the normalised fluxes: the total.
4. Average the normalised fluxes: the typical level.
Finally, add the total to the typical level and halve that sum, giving 4.49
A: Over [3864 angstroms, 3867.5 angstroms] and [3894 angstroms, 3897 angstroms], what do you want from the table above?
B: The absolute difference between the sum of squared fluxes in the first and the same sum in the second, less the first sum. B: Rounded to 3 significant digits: -337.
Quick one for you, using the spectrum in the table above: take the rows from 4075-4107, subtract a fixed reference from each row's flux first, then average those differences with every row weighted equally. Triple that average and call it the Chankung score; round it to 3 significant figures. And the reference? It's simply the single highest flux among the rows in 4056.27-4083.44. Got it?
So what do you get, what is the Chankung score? -10.3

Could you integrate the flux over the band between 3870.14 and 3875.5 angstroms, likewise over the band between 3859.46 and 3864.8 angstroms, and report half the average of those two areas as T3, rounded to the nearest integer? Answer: 23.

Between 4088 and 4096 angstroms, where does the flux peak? 4088.62 angstroms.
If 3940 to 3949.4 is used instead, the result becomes 3946.18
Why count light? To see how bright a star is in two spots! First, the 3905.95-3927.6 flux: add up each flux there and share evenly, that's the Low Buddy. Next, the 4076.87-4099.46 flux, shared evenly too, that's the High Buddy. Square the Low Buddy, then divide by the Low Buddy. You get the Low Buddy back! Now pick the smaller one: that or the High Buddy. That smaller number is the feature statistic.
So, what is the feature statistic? 10.8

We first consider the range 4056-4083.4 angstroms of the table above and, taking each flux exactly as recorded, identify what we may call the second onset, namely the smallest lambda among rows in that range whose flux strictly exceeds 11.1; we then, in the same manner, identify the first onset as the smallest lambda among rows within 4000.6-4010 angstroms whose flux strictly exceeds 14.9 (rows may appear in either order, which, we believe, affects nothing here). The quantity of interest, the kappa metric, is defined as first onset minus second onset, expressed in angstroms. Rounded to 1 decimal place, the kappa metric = -55.7 angstroms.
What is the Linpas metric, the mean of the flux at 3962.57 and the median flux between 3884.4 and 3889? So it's 7.9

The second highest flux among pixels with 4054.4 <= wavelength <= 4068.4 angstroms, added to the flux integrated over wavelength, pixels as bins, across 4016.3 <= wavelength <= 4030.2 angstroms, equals 249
